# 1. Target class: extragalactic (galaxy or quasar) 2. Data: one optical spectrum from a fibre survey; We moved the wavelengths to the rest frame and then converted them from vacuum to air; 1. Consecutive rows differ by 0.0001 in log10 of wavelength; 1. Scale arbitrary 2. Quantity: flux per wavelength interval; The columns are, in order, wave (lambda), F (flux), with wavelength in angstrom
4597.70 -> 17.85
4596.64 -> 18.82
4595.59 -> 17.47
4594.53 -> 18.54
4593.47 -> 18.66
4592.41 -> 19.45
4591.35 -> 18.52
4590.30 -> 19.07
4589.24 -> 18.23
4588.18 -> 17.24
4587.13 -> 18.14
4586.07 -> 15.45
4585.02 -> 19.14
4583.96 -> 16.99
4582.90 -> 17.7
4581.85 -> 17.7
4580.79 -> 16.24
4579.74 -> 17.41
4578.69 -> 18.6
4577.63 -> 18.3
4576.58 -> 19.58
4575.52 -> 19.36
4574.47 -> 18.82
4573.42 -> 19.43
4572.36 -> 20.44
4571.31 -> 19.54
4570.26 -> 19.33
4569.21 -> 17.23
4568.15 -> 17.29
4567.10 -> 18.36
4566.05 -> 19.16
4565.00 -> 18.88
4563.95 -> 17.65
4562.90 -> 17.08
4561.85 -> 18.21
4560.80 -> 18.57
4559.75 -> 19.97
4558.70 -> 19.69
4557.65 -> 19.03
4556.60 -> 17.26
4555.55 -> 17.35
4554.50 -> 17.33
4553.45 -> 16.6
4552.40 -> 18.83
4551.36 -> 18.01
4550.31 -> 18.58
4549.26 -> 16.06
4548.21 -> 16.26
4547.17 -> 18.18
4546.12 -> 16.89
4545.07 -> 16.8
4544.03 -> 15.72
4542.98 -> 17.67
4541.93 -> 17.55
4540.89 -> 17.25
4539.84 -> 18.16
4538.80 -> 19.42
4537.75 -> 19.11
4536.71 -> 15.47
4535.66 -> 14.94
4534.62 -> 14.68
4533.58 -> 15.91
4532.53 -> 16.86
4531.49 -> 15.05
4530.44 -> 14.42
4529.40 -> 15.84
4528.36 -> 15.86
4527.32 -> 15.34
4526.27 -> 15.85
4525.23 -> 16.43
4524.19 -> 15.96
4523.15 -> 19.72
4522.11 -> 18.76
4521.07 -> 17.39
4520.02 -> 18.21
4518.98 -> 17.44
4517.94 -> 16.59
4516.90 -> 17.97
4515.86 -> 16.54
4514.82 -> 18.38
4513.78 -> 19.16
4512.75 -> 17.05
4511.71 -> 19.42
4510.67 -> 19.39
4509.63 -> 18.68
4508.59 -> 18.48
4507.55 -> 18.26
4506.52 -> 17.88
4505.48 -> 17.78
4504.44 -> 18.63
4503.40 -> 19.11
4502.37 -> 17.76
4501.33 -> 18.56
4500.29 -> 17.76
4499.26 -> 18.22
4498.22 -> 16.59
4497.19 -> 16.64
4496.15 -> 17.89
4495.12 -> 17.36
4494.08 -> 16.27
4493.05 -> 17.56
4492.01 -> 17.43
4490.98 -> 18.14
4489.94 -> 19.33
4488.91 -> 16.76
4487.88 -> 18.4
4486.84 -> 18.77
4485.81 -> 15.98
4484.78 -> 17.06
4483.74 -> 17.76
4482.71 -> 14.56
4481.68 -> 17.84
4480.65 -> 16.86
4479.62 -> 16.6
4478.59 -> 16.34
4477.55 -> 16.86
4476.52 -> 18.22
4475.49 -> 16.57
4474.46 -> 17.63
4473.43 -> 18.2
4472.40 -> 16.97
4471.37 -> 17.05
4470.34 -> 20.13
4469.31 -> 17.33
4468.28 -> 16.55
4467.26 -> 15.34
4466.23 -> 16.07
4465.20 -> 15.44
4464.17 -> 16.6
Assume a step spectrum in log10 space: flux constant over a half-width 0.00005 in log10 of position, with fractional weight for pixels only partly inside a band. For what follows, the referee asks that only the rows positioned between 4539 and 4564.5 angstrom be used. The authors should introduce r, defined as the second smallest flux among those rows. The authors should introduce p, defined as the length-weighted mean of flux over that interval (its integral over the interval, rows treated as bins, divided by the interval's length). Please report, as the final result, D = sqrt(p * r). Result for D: 16.9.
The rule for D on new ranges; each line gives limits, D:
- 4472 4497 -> 16.6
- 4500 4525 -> 17.3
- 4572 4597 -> 17.2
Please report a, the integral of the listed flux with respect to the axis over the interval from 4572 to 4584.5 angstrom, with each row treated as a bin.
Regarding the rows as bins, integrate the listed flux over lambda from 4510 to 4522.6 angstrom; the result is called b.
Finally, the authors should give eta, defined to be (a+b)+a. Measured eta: 686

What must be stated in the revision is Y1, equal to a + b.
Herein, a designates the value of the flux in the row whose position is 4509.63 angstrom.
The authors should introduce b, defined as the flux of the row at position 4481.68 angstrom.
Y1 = 36.5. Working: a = 18.68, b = 17.84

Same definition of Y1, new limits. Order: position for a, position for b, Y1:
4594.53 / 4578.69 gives 37.1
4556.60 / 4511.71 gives 36.7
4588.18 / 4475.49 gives 33.8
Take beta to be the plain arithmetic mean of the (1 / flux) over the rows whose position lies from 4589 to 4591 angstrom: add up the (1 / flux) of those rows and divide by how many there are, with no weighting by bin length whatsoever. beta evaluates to 0.0536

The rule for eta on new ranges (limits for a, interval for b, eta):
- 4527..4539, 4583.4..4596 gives 612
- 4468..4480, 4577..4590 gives 646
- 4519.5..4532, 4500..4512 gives 636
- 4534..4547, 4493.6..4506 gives 662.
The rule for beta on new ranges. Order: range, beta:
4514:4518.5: 0.0577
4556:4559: 0.0538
